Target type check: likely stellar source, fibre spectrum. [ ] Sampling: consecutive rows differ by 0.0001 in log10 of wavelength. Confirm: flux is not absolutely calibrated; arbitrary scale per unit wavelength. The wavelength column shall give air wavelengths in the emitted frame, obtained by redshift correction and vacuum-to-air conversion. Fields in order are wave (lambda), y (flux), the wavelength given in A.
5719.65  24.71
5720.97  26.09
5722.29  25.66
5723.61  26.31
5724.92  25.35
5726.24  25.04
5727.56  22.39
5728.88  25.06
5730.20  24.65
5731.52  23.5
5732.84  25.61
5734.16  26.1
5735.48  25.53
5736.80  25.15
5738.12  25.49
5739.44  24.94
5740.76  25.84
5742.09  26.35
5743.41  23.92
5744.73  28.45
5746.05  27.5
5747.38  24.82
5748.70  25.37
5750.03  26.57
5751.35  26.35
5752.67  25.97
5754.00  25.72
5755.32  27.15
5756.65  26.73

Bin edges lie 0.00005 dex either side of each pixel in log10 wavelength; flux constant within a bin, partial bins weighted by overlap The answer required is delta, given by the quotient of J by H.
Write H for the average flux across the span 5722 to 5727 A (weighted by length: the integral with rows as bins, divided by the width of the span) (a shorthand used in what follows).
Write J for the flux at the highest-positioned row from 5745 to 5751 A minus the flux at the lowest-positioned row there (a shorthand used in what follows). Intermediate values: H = 25.5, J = -0.93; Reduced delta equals -0.036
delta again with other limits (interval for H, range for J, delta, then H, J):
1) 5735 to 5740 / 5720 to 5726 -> -0.029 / 25.3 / -0.74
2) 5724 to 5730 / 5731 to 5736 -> 0.083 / 24.6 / 2.03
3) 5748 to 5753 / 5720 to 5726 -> -0.028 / 26.1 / -0.74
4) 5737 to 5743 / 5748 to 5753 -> 0.023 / 25.5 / 0.60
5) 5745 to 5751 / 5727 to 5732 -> 0.042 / 26.2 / 1.11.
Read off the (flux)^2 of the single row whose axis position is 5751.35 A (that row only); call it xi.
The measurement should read 694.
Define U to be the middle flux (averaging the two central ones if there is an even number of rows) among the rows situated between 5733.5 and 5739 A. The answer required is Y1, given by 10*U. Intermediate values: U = 25.5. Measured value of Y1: 255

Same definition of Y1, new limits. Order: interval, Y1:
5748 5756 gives 262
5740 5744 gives 258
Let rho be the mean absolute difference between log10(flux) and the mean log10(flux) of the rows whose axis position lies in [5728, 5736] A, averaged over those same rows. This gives 0.0117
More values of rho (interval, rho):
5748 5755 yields 0.0062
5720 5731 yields 0.0139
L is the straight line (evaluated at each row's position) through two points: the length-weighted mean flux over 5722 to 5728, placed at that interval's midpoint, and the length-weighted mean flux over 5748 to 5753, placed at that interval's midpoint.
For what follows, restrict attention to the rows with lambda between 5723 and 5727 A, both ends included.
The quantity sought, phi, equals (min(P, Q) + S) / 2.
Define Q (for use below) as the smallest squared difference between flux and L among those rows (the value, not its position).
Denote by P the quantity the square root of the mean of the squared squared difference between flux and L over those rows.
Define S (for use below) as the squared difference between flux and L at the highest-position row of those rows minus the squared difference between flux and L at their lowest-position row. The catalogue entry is -0.92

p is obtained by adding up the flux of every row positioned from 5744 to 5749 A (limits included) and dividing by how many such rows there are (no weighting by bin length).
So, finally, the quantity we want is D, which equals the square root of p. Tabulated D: 5.15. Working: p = 26.5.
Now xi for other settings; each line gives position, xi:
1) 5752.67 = 674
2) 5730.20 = 608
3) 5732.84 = 656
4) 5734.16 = 681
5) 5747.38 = 616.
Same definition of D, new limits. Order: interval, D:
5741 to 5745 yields 5.12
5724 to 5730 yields 4.95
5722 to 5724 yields 5.10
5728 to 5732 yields 4.94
